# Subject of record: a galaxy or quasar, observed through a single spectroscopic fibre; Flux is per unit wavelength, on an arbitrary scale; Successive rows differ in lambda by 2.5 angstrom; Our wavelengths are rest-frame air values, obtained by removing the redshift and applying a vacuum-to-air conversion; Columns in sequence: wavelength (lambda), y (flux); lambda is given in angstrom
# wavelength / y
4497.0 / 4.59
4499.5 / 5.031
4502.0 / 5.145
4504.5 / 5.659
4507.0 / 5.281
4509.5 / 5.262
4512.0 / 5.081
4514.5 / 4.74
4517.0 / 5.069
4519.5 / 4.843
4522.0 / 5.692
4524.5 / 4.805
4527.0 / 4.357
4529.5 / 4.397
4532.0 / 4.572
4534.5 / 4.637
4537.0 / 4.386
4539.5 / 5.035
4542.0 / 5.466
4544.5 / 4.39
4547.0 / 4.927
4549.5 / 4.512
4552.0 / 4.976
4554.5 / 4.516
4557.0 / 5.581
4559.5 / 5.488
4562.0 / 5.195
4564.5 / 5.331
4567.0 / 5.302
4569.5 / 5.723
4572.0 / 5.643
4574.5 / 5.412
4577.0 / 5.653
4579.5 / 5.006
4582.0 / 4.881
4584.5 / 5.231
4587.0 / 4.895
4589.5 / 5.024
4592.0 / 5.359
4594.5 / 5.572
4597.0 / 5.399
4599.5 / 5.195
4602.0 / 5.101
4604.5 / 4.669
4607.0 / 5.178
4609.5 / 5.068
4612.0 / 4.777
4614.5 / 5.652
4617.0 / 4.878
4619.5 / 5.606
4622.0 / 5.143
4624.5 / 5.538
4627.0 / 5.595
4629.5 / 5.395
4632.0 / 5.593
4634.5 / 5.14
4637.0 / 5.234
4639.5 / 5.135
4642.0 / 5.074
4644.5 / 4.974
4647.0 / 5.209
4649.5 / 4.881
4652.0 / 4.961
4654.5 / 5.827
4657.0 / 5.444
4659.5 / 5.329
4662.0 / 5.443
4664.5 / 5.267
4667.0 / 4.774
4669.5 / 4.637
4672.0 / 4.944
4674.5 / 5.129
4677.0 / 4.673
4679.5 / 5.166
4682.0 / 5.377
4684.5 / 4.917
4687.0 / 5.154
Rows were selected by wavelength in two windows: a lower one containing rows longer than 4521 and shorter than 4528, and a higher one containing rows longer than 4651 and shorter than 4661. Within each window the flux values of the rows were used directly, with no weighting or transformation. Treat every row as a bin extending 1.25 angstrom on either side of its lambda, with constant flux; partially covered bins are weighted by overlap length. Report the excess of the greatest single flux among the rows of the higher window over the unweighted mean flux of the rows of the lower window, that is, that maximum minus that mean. 0.88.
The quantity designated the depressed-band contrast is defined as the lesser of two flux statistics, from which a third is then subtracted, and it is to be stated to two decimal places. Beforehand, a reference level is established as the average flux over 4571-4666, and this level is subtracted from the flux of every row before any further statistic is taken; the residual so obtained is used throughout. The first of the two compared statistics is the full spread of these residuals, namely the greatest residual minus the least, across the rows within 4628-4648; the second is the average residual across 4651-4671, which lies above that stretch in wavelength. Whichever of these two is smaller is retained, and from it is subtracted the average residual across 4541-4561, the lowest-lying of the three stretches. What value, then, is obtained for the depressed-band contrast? 0.23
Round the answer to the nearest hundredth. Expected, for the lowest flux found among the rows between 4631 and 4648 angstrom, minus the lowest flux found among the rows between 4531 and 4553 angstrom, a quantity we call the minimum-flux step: 0.59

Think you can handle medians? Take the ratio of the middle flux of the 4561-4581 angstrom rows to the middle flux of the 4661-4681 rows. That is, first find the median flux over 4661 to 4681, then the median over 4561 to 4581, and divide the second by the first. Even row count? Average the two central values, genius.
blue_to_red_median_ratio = 1.07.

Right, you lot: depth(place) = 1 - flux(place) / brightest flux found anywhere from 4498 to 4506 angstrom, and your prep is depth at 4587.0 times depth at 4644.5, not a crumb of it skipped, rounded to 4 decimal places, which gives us 0.0163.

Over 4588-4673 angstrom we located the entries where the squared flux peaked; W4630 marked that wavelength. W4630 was 4654.5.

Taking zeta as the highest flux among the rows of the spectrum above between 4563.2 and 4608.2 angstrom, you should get 5.723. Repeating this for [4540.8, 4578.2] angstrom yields 5.723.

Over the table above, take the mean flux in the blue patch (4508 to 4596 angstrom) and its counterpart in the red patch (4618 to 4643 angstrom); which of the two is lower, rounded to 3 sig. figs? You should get 5.06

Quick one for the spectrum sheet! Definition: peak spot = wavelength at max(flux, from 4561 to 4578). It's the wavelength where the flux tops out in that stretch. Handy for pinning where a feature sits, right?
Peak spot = 4569.5 angstrom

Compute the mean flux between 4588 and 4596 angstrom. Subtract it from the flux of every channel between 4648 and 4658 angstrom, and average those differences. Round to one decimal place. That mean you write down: 0.0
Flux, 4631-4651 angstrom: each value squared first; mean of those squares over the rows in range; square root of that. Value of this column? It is 5.16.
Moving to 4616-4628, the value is 5.36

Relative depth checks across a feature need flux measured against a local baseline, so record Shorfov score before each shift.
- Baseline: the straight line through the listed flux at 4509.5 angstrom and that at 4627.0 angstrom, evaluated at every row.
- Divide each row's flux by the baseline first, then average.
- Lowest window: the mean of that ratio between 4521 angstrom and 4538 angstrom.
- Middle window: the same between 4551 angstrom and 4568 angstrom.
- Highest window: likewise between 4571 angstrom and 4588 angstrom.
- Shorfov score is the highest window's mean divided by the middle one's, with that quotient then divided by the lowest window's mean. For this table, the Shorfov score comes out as 1.13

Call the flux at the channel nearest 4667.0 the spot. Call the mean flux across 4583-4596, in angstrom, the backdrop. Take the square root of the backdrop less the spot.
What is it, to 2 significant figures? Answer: 0.66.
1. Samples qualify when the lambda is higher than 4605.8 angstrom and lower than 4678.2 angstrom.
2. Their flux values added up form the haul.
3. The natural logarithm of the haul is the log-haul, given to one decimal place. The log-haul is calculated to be 5.0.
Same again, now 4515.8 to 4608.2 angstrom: 5.2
